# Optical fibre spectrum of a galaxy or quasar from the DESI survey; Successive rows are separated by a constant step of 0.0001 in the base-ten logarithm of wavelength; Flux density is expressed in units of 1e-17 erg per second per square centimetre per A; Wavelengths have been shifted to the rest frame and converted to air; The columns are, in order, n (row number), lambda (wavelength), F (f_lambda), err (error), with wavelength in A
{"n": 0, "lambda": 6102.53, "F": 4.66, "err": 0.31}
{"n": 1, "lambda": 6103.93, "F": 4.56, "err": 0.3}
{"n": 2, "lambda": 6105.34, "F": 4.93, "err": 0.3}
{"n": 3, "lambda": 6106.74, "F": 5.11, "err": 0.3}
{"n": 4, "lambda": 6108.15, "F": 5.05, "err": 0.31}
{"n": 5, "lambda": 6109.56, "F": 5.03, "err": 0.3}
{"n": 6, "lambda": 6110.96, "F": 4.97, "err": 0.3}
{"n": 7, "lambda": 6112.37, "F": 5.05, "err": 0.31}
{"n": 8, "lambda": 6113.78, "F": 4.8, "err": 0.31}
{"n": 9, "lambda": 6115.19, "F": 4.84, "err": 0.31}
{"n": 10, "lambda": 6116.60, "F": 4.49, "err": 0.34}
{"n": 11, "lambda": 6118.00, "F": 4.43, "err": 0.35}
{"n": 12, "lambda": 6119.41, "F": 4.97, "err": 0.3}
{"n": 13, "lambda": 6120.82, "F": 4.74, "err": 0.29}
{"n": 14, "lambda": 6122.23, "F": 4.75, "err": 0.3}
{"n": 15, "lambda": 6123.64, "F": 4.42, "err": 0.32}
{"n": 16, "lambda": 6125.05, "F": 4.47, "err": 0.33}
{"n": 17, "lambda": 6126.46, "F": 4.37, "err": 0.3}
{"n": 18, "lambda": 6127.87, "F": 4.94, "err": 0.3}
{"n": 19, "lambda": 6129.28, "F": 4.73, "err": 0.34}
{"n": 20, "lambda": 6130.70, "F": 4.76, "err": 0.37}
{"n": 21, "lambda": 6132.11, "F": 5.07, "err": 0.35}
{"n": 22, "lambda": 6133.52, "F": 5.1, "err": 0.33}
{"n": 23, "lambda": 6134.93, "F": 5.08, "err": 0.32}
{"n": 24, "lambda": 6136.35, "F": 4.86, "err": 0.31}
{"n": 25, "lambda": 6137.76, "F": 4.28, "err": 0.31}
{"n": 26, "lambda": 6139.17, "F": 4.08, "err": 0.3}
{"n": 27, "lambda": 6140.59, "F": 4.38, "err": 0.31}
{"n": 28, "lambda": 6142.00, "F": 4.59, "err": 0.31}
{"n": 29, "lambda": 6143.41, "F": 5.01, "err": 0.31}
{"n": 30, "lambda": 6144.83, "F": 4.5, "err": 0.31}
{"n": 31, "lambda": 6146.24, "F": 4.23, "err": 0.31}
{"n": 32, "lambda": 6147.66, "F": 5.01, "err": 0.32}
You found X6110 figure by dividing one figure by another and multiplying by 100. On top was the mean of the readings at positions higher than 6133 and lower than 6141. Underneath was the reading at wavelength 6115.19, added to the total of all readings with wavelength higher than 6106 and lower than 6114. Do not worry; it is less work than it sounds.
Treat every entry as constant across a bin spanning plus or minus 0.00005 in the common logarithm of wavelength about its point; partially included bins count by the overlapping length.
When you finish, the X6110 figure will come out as 13.3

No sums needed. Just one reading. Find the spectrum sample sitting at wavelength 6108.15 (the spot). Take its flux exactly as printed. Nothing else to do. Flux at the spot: 5.05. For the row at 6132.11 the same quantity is 5.07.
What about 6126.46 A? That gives 4.37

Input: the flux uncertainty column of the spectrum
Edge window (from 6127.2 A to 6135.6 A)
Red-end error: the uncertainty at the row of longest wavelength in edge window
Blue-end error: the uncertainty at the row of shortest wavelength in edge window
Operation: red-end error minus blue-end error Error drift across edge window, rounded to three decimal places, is 0.020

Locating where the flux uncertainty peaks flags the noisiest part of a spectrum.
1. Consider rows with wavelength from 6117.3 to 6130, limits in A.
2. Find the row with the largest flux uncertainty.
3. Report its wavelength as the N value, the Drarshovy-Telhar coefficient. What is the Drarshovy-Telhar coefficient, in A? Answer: 6118.00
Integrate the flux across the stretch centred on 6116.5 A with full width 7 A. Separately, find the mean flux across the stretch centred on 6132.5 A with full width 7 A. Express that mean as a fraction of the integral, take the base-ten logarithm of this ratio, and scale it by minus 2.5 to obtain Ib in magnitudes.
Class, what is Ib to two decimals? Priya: 2.06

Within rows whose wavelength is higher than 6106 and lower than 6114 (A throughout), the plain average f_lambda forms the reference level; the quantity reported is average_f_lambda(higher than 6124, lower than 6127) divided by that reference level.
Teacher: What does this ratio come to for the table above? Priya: 0.88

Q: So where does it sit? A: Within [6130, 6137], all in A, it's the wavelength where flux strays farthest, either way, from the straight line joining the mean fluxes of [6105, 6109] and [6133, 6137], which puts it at 6130.70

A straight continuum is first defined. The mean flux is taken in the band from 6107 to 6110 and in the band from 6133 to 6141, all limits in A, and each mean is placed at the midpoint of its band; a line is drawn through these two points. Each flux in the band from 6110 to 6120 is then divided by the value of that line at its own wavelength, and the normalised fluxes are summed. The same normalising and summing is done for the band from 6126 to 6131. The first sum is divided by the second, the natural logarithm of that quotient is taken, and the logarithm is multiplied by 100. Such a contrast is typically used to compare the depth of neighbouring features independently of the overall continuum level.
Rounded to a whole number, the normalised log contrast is 54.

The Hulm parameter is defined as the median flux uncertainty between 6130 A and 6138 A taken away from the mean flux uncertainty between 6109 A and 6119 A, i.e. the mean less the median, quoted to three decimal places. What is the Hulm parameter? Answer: -0.008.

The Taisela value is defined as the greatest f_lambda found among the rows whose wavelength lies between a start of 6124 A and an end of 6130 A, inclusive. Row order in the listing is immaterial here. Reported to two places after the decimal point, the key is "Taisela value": 4.94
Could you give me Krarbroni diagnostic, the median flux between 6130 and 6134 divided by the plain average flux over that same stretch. 1.019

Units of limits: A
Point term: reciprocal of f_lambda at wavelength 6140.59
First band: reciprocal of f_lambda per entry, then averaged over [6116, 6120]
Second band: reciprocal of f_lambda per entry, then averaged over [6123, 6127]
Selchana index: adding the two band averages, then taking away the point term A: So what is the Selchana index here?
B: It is 0.215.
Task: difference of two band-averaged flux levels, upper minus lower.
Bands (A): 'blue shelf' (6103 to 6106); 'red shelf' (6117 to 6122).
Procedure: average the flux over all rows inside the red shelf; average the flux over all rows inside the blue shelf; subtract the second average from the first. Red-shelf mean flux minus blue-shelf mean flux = -0.03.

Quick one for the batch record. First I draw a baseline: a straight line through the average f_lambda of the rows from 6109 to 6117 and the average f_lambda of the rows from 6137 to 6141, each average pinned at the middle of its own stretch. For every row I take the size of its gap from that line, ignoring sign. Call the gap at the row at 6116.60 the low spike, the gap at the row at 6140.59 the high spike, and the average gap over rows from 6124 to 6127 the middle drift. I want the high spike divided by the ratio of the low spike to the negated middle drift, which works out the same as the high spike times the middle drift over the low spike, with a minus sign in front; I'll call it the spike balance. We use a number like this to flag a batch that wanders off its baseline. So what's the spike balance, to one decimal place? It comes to -0.1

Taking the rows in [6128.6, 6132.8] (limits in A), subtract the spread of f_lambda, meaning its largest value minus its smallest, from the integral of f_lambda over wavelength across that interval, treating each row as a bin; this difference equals 20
